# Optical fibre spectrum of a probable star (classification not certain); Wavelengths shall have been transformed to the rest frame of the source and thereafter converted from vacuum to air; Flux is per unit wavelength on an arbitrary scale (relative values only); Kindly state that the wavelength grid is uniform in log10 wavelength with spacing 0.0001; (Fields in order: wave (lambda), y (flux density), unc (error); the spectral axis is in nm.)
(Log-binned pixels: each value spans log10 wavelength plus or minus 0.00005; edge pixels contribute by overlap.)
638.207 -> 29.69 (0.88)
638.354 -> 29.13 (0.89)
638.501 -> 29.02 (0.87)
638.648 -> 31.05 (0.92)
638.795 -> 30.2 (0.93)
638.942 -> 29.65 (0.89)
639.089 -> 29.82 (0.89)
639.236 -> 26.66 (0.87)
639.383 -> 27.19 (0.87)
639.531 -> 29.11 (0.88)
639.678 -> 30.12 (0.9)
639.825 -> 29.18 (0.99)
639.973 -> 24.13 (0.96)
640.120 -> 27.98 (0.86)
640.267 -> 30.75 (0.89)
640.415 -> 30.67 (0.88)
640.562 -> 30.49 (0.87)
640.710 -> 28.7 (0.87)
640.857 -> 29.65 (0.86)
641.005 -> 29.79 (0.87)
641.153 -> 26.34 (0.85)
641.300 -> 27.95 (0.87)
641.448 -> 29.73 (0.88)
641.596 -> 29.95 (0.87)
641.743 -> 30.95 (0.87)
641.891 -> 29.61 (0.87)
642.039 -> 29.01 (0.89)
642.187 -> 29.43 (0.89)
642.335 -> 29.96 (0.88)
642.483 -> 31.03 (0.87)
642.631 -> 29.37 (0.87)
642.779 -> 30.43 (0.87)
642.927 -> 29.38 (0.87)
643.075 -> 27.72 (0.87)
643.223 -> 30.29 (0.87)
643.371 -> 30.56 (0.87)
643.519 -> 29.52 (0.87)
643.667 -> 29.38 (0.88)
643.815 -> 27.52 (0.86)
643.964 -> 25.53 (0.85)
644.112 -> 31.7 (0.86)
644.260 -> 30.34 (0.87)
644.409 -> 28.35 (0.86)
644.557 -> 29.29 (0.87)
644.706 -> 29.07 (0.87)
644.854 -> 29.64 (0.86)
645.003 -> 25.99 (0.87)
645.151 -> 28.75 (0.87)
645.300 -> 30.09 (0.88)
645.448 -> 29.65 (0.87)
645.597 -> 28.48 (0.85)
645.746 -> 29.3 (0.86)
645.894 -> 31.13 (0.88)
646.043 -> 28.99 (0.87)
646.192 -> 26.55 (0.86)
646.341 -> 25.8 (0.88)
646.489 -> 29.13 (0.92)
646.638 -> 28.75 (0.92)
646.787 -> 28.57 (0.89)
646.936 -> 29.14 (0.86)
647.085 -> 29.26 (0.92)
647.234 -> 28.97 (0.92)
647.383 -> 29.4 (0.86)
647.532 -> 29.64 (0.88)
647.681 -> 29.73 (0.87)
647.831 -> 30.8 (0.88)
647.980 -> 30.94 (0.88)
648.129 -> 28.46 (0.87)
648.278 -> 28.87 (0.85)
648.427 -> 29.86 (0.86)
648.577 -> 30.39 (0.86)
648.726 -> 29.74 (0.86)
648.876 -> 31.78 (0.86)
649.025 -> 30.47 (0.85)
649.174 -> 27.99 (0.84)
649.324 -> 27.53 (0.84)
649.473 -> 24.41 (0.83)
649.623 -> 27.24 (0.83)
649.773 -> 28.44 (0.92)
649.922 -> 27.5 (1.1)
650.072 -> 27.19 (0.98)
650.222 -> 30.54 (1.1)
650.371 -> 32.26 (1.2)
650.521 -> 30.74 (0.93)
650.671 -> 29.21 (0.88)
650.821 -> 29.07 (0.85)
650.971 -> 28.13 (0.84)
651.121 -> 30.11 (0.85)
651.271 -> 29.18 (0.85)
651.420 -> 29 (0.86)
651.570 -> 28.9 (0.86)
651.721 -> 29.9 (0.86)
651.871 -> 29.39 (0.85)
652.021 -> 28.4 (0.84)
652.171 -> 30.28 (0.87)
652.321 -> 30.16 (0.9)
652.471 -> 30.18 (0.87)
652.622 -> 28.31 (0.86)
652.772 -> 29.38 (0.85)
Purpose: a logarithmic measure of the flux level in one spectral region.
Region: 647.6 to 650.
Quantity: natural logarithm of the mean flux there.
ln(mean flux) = 3.37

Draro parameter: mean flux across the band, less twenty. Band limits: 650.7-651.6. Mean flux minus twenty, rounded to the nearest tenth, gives 9.1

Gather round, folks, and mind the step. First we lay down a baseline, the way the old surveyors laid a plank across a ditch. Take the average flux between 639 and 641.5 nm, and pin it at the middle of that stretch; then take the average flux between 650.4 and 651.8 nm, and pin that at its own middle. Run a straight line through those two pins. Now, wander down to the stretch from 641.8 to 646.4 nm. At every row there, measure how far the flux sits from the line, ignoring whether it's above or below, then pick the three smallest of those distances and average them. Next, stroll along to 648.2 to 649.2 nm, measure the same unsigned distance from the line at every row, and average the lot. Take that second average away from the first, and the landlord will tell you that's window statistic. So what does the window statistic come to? -1.0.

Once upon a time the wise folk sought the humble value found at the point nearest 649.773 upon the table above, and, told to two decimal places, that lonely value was 28.44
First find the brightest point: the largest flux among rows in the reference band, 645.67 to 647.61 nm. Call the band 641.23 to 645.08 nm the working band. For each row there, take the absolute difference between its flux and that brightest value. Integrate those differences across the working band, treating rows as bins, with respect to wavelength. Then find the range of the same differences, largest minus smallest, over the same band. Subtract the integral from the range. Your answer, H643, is -1.7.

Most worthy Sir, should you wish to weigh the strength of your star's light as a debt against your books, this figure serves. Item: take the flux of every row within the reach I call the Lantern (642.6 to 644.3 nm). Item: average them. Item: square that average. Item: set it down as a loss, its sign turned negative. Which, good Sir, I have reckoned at -859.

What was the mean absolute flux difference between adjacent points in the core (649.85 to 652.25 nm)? 1.14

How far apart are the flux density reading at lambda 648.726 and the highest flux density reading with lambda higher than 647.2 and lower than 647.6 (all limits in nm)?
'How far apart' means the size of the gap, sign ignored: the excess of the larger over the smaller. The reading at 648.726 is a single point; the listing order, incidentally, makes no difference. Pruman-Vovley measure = 0.1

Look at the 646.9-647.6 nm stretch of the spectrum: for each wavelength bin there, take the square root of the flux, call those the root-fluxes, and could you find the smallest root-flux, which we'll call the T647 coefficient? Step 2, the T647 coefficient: 5.38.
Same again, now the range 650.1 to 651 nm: 5.30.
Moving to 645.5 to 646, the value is 5.34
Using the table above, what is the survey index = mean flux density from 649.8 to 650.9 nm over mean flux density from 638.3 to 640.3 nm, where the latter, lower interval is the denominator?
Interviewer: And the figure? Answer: 1.02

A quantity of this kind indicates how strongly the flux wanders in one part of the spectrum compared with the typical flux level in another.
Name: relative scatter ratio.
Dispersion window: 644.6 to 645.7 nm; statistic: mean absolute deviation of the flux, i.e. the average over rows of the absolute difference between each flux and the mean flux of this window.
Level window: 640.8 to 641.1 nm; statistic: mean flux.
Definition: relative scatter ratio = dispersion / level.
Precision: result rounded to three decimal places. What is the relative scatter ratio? 0.031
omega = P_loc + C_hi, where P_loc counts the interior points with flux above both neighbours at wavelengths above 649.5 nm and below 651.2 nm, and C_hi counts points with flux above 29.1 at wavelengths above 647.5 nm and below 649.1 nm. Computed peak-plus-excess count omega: 11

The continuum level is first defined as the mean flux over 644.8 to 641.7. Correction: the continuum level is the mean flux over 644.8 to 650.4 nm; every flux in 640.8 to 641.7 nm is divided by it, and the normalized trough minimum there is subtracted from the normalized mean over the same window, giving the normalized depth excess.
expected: 0.09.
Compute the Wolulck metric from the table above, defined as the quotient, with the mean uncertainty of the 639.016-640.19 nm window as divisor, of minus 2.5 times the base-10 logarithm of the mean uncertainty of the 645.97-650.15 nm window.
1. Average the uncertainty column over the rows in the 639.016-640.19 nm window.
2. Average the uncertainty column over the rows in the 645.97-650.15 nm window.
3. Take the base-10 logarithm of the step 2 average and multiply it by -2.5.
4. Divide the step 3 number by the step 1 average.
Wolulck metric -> 0.15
